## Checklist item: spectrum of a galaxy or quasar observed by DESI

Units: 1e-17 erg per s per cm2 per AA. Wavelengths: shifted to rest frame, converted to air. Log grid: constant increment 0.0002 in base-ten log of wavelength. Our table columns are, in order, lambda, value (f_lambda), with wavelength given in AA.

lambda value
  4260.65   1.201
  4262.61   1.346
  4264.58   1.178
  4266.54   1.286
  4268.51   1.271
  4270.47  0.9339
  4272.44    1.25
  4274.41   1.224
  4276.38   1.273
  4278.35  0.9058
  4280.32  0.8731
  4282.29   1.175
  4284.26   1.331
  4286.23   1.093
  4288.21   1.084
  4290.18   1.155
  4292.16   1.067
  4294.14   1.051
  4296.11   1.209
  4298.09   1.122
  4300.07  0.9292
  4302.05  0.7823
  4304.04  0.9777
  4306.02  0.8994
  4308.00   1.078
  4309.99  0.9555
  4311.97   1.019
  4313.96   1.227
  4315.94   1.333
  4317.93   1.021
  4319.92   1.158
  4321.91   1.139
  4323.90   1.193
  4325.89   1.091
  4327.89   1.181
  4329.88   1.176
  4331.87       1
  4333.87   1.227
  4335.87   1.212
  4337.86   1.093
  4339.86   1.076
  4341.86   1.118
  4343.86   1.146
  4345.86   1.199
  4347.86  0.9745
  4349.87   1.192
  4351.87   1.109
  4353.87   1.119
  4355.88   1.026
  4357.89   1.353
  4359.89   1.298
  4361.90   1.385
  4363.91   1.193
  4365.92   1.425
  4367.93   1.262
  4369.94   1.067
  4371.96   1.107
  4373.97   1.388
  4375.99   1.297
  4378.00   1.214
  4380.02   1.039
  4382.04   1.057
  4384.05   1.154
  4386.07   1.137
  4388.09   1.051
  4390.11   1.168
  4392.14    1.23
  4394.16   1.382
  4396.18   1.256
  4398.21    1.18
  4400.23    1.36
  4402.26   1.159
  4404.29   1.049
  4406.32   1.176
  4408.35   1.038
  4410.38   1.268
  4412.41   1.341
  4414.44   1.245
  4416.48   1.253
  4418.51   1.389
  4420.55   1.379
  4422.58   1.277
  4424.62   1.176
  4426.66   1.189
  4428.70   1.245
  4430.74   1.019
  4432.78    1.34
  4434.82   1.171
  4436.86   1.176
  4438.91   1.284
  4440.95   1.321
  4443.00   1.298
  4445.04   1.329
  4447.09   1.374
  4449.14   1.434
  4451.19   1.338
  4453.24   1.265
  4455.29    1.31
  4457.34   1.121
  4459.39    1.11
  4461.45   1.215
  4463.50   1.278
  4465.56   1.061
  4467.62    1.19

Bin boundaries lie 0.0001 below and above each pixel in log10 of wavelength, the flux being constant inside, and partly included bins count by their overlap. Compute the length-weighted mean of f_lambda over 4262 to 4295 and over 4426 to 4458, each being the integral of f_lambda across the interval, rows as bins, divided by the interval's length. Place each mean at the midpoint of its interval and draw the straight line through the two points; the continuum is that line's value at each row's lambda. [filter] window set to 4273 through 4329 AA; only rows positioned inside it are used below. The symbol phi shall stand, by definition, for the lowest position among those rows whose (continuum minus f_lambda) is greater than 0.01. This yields 4278.35 AA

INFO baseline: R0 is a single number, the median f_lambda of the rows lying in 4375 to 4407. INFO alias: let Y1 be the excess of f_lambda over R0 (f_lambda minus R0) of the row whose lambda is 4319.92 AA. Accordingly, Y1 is -0.01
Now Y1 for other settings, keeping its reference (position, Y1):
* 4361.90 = 0.21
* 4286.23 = -0.08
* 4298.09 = -0.05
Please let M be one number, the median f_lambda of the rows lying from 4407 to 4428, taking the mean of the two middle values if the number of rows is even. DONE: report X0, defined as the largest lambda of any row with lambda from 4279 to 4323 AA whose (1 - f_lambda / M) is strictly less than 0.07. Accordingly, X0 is 4315.94 AA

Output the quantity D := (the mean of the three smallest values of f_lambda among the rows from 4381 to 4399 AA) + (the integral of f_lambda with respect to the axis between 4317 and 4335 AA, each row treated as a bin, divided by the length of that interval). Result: 2.21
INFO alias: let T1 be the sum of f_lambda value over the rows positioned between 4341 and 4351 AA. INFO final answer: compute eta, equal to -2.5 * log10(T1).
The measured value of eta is -1.88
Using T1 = 5.6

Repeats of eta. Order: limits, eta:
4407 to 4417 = -1.97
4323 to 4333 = -1.88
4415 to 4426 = -2.03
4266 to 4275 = -1.94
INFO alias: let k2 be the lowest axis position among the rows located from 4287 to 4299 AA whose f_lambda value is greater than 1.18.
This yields 4296.11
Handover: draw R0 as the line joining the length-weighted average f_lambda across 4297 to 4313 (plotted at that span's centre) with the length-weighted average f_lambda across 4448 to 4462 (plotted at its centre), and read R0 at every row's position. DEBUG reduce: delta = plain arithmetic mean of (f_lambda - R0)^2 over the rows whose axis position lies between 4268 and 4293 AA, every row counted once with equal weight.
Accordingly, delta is 0.06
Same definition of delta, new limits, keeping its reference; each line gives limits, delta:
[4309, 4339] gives 0.03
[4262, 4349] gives 0.04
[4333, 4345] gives 0.02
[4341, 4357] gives 0.01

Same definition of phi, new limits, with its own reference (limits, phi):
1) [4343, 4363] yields 4343.86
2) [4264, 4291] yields 4270.47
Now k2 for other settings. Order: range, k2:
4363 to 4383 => 4363.91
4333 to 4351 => 4333.87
